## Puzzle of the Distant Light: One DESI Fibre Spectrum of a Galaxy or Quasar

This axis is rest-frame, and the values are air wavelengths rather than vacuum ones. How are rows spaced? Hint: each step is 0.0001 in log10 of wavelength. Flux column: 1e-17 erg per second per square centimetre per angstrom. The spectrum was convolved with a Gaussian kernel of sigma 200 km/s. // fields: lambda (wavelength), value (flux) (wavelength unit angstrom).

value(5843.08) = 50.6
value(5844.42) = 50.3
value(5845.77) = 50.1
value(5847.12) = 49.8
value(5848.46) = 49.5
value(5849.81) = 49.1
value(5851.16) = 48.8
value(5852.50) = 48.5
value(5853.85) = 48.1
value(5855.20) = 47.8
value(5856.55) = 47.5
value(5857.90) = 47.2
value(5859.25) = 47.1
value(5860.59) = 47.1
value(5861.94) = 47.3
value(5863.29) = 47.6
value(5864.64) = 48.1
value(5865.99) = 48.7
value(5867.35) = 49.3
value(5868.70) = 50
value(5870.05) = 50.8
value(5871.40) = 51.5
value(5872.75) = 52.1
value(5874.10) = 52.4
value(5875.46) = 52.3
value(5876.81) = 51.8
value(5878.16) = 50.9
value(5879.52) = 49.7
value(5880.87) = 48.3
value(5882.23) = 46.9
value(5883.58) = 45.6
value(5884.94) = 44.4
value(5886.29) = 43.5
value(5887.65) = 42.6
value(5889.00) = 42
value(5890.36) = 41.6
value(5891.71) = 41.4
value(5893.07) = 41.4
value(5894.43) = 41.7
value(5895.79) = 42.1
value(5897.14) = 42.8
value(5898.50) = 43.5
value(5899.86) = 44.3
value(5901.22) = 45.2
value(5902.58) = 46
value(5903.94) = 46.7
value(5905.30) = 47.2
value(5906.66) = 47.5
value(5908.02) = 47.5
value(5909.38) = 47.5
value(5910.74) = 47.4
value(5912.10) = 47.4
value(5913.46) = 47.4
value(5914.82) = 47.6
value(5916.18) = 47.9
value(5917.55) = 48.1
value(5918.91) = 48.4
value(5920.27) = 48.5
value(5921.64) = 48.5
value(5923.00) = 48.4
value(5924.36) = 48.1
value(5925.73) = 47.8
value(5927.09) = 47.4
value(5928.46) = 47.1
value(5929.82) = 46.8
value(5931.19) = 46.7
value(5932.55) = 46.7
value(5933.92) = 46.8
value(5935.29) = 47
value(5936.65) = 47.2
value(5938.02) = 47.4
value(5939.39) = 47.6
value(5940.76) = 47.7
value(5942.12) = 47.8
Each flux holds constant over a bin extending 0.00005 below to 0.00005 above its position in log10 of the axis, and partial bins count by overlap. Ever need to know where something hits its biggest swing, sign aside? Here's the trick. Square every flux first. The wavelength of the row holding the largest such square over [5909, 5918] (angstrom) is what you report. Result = 5917.55 angstrom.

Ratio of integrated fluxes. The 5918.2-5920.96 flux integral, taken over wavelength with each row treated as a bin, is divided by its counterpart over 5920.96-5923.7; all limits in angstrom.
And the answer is 1.00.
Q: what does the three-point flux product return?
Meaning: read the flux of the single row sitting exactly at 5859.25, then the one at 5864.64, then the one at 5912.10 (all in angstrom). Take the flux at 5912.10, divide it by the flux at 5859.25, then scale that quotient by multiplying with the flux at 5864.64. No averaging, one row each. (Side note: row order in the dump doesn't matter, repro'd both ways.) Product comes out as 48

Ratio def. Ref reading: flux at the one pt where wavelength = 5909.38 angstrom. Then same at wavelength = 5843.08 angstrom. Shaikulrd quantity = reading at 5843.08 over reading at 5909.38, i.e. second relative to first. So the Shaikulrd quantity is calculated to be 1.065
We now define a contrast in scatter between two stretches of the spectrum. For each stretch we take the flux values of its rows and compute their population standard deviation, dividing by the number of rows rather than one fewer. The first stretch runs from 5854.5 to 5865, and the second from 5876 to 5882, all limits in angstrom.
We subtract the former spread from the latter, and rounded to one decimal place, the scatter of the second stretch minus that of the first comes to 1.0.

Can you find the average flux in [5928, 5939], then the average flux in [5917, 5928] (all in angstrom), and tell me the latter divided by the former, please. 1.025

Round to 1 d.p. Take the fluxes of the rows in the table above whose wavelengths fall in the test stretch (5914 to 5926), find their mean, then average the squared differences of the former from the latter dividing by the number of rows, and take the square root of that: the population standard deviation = 0.3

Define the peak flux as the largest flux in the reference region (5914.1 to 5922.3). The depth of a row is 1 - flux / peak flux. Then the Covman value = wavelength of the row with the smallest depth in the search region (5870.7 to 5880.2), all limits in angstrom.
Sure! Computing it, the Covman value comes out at 5874.10 angstrom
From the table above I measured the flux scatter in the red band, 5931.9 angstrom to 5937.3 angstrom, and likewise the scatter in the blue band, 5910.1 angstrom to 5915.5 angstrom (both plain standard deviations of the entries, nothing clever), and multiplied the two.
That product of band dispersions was 0.02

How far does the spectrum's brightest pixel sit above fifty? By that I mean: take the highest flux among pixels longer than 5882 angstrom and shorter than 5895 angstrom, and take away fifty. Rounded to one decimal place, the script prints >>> -3.1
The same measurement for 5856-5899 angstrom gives 2.4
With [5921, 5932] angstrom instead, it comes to -1.5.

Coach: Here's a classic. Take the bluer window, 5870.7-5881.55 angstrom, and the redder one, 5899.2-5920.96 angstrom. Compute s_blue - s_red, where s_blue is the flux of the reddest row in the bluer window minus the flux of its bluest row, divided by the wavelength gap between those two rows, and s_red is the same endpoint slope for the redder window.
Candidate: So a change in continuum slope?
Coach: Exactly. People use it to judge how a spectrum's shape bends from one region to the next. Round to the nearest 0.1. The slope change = -0.5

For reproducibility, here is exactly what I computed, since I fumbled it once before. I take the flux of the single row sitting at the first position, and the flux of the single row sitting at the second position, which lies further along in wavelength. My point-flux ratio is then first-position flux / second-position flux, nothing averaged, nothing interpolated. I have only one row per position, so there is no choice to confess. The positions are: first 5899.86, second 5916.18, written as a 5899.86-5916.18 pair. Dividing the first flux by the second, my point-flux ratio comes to 0.92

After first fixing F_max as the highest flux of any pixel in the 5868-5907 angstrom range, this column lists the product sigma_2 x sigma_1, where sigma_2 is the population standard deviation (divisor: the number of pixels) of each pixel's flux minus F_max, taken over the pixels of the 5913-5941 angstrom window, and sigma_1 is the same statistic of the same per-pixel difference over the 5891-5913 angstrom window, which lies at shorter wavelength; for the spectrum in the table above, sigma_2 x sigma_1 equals 1.4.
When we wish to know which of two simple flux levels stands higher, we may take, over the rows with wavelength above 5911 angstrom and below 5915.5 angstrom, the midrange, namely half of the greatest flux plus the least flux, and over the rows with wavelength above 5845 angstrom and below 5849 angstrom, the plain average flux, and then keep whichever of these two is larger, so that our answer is 49.8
